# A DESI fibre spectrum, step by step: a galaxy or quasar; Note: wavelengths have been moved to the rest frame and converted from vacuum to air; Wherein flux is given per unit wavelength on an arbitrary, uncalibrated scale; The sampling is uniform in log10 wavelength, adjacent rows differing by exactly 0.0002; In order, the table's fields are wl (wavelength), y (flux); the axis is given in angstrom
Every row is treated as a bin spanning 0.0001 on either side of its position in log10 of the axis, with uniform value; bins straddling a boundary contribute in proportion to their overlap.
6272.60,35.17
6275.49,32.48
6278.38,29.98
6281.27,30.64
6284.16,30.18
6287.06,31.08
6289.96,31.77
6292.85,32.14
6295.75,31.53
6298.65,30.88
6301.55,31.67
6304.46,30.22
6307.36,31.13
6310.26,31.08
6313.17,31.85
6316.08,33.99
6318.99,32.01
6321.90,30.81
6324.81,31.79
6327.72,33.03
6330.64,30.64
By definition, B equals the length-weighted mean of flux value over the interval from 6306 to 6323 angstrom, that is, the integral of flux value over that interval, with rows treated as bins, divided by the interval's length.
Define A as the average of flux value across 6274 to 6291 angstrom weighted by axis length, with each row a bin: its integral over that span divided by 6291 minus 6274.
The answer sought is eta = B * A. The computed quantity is 987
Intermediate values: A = 31.0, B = 31.8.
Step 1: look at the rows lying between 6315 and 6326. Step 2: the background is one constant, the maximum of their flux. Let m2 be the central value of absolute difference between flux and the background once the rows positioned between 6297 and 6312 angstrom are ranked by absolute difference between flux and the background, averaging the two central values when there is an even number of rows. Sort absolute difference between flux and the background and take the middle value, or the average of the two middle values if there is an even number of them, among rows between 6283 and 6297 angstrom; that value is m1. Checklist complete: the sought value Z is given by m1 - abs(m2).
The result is -0.45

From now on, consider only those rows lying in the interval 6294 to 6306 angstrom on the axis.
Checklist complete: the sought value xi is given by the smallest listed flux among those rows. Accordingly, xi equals 30.22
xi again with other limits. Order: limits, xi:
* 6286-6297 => 31.08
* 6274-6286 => 29.98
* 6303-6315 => 30.22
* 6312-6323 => 30.81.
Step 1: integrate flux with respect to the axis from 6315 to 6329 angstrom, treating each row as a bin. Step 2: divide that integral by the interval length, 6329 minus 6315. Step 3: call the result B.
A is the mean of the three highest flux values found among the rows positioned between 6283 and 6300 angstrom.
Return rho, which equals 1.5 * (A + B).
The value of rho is 96.1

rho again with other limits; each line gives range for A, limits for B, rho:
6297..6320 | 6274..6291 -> 95.4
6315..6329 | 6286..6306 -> 96.5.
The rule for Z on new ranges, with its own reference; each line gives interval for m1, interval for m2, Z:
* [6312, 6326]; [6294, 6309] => -0.72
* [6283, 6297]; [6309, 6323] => 0.32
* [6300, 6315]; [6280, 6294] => -0.05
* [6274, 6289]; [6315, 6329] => 1.37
